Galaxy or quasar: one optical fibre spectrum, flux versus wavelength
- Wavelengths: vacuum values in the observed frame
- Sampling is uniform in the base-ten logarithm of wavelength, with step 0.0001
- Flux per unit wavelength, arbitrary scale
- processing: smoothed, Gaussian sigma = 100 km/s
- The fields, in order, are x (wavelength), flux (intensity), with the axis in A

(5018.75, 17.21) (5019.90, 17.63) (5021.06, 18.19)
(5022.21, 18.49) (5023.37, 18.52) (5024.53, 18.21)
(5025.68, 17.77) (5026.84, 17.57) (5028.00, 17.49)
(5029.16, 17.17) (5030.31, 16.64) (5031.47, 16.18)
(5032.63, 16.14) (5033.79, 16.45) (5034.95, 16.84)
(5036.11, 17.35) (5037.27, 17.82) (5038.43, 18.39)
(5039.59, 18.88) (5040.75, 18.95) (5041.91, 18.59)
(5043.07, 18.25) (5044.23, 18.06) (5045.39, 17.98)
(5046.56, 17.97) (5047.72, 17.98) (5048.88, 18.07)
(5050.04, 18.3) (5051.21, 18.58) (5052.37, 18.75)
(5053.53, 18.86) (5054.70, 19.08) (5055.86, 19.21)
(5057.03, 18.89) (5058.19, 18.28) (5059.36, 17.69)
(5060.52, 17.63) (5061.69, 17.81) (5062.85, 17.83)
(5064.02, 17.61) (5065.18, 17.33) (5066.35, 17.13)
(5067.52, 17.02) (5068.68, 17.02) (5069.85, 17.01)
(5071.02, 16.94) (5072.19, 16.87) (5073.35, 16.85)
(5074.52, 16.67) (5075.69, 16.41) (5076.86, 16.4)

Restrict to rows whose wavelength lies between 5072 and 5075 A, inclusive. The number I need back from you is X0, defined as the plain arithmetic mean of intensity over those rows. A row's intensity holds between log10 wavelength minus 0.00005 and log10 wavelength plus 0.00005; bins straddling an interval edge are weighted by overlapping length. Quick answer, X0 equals 16.8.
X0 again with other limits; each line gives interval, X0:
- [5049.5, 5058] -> 18.8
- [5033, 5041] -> 17.8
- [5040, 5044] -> 18.6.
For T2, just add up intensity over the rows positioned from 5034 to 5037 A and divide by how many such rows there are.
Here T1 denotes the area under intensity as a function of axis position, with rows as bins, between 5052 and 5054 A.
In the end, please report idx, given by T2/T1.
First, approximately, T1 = 37.7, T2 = 17.1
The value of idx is 0.45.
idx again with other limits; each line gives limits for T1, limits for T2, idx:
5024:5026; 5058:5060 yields 0.50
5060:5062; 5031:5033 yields 0.46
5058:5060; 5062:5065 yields 0.49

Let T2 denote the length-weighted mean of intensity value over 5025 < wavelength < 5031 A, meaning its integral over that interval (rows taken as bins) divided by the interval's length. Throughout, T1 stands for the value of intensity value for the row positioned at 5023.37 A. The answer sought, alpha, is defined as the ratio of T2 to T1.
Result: 0.94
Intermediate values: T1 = 18.52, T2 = 17.3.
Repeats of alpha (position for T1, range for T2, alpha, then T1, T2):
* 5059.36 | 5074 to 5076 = 0.94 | 17.69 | 16.5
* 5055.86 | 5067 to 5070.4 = 0.89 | 19.21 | 17.0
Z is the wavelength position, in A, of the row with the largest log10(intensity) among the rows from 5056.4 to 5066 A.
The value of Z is 5057.03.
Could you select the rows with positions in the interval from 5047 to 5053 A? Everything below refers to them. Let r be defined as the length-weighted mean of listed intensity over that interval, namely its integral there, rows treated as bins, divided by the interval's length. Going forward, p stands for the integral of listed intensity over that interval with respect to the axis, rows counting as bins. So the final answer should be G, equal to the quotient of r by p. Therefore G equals 0.167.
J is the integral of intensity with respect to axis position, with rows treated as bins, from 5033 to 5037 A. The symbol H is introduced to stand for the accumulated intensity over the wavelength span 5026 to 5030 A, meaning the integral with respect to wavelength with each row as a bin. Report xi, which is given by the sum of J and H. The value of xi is 137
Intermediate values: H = 69.5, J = 67.6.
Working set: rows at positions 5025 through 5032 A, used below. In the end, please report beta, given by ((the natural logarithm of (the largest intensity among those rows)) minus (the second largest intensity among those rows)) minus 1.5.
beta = -16.2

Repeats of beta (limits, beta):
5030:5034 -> -15.1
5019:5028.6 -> -17.1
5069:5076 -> -15.6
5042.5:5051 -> -16.8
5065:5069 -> -15.8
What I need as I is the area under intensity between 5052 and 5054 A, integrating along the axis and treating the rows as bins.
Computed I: 37.7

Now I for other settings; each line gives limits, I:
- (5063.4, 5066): 45.3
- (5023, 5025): 36.7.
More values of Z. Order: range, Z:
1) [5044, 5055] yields 5054.70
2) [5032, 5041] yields 5040.75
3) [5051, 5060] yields 5055.86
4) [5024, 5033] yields 5024.53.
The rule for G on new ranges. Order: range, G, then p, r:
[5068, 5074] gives 0.167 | 102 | 16.95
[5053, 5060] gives 0.143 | 131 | 18.65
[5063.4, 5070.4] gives 0.143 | 120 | 17.19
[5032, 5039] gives 0.143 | 120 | 17.15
